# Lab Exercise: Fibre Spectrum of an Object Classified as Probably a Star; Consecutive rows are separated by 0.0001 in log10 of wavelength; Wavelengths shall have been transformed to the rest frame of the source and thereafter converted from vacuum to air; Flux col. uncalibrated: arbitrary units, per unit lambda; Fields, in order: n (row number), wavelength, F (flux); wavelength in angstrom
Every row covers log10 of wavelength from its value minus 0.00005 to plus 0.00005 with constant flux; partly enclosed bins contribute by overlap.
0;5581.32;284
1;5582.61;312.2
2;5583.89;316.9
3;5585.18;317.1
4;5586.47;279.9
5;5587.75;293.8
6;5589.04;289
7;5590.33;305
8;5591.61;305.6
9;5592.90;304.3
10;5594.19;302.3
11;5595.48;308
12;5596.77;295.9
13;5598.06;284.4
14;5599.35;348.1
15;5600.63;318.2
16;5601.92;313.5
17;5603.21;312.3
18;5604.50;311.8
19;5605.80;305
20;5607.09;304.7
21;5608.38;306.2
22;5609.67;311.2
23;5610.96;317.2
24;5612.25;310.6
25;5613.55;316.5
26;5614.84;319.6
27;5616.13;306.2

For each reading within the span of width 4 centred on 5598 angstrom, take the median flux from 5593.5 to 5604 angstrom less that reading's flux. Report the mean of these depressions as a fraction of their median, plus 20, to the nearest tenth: 20.0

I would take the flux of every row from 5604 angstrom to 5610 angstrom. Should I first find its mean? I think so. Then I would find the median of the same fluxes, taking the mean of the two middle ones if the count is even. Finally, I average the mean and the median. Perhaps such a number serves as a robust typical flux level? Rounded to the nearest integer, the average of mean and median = 307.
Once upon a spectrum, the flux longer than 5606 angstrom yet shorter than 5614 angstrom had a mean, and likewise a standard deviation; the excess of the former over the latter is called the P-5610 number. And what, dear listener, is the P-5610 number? 306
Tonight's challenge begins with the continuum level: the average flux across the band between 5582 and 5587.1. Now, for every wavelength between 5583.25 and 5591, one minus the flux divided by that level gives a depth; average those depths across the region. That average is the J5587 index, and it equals 0.020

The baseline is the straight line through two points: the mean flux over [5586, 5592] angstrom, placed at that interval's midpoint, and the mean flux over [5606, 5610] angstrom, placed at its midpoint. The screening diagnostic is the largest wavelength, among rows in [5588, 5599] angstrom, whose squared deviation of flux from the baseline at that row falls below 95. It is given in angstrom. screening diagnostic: 5596.77 angstrom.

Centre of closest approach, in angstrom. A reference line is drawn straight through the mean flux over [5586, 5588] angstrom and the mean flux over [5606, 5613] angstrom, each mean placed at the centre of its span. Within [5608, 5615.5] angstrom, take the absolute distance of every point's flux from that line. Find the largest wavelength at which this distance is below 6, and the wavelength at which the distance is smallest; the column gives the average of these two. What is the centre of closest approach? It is 5612.3 angstrom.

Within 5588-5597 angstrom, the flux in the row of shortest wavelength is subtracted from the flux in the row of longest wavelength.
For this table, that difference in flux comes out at 7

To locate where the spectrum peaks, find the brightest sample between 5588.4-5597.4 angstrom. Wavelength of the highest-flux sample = 5595.48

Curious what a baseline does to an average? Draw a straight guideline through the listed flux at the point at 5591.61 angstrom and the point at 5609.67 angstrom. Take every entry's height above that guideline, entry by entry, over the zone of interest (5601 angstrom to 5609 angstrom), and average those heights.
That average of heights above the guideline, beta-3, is -1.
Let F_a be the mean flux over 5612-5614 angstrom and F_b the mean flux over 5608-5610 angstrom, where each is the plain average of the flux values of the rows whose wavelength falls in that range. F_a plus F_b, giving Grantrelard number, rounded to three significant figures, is 622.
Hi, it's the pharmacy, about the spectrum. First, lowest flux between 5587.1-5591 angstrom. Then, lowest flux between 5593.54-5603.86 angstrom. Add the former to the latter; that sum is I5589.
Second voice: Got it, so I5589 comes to 573.4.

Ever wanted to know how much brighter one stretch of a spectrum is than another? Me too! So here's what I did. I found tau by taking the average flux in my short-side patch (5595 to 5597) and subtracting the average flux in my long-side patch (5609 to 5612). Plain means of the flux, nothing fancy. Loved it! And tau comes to -12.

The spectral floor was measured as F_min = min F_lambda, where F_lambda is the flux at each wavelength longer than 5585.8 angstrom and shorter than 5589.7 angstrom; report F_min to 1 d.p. 279.9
